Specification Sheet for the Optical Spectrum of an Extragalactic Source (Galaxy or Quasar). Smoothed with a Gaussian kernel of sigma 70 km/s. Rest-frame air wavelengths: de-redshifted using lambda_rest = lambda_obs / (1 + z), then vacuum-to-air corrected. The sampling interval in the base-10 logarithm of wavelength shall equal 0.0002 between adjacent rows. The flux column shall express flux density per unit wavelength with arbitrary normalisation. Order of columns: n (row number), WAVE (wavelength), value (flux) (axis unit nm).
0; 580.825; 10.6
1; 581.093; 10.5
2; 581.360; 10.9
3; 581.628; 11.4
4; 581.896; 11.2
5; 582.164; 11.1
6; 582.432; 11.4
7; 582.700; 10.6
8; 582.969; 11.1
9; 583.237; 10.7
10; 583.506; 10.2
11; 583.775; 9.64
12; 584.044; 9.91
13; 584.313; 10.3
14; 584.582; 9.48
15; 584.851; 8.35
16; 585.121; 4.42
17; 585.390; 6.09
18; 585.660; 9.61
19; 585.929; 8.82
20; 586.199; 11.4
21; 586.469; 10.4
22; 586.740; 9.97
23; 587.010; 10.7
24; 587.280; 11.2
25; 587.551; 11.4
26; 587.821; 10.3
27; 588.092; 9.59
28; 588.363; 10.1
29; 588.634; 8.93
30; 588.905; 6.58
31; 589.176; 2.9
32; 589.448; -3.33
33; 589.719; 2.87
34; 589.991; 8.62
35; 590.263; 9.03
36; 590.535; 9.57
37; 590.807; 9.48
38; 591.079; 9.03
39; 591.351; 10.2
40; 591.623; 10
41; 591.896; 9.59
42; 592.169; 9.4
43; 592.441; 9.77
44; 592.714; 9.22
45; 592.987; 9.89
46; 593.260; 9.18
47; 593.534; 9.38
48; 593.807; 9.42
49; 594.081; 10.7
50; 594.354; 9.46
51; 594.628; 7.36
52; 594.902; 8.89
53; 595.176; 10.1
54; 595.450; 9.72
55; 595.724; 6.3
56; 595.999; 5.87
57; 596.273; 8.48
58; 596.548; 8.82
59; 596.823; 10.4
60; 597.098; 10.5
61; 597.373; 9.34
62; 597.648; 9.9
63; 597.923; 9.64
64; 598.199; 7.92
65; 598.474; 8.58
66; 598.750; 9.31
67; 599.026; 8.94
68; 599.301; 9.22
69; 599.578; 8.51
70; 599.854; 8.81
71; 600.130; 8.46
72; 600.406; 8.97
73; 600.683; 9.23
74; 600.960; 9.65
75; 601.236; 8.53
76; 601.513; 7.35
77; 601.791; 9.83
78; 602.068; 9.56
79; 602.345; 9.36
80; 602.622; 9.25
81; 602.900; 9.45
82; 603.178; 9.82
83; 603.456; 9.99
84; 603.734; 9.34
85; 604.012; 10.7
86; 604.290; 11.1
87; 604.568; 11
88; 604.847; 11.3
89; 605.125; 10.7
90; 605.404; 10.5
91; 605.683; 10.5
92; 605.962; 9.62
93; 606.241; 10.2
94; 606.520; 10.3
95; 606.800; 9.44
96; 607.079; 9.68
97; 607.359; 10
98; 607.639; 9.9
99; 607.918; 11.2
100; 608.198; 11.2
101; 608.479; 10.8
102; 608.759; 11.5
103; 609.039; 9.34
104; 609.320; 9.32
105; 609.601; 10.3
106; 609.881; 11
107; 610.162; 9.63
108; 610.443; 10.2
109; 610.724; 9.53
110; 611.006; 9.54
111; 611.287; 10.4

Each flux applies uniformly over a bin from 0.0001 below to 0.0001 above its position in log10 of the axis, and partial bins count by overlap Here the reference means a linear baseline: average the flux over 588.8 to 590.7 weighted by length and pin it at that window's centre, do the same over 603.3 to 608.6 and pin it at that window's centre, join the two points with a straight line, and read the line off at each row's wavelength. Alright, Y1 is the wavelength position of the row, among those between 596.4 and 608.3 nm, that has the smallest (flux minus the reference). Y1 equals 601.513 nm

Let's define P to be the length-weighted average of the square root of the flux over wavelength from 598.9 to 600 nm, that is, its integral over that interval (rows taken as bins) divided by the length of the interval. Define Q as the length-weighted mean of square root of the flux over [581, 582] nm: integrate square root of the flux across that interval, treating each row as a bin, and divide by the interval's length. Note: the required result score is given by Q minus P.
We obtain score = 0.34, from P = 2.98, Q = 3.32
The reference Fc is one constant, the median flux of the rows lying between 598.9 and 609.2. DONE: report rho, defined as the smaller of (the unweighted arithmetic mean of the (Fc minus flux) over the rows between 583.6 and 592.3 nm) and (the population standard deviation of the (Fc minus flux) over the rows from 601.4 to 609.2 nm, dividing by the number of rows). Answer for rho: 0.87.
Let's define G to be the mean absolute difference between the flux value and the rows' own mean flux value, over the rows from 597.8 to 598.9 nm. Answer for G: 0.6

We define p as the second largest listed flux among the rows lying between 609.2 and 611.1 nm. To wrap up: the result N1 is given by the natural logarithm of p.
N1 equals 2.33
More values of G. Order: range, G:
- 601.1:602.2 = 0.9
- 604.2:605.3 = 0.2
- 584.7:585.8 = 1.9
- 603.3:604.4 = 0.6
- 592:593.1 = 0.3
